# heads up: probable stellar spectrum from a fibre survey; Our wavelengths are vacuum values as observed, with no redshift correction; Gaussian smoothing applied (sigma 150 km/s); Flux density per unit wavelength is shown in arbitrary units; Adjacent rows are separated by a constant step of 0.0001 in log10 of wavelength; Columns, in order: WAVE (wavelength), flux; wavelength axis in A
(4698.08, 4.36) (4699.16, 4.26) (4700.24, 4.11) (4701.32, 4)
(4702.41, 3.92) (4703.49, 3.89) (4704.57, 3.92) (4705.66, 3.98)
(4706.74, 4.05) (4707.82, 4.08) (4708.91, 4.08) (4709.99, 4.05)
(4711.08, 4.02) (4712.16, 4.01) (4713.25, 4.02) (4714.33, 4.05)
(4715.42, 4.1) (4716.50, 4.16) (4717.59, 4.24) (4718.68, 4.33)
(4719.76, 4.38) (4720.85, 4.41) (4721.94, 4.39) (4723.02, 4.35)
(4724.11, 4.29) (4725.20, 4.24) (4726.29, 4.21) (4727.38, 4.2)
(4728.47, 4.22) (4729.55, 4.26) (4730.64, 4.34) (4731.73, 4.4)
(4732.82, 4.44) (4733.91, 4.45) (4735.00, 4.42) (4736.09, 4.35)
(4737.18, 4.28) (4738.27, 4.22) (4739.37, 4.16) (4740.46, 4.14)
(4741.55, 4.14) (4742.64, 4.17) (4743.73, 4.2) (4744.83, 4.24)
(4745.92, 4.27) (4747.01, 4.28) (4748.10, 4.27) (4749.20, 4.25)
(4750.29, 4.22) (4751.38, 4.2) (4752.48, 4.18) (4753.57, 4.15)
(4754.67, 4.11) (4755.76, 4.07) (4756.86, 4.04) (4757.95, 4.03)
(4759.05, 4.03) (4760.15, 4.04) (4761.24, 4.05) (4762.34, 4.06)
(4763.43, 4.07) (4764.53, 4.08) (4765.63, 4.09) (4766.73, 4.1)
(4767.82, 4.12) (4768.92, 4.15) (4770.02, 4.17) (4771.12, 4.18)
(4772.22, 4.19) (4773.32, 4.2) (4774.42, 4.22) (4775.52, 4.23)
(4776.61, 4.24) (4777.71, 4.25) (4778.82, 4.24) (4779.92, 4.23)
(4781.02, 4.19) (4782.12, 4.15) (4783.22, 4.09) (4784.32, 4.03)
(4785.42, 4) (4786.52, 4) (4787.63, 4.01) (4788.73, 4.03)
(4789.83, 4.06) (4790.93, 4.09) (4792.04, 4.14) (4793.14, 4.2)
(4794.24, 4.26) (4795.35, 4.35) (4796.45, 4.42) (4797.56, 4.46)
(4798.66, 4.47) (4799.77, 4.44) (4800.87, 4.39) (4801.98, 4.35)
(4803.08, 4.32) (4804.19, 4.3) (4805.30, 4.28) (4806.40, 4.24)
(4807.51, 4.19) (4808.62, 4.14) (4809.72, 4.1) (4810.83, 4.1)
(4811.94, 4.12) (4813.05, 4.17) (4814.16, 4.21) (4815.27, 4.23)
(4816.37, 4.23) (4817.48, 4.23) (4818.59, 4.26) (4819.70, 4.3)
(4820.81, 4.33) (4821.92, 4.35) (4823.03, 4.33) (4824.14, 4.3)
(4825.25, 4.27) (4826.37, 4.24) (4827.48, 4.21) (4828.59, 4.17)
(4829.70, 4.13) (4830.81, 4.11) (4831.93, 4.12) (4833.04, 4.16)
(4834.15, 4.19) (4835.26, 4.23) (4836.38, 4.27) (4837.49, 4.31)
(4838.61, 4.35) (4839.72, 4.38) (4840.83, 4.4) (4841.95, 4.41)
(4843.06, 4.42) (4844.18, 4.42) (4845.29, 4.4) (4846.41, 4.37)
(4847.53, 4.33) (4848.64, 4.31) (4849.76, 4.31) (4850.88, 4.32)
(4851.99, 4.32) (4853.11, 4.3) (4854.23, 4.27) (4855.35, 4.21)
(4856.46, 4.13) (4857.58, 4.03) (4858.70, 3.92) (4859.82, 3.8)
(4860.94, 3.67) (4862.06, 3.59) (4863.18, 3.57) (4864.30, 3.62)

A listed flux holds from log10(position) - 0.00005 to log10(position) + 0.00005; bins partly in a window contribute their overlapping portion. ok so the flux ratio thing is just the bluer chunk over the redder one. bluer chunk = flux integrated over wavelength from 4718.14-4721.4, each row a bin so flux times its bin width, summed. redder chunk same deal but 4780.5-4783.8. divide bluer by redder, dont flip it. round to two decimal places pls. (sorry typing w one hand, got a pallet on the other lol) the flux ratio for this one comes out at 1.04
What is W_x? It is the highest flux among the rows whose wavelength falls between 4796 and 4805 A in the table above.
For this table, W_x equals 4.47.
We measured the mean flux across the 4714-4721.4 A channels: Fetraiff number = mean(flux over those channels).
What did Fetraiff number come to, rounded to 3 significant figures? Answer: 4.24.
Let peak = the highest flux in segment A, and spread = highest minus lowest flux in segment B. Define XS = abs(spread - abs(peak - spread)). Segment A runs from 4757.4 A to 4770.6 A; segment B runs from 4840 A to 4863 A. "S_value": 2.51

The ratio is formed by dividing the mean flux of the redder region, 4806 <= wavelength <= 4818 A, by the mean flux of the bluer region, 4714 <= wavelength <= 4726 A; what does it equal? 0.979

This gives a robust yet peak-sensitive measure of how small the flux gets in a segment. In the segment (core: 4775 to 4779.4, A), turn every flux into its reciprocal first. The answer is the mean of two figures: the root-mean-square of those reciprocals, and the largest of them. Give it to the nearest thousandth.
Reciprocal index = 0.236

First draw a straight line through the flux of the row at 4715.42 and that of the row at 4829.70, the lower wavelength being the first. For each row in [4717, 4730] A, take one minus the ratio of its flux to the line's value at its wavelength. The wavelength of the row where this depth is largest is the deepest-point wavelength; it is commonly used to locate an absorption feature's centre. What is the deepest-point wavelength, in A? 4727.38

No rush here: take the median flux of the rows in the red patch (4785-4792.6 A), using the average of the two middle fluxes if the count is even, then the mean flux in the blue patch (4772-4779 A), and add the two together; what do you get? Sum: 8.25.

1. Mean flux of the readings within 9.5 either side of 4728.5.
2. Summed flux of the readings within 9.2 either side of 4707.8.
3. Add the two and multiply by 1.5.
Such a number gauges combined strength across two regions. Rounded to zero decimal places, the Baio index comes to 110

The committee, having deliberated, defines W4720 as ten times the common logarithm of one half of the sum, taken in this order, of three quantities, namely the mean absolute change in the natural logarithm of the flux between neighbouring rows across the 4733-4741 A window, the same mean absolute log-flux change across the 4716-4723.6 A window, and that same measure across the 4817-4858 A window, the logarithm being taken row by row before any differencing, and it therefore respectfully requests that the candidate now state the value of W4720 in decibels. -18.1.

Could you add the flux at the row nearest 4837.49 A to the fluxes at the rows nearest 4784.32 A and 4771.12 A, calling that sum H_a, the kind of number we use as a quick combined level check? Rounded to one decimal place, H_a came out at 12.5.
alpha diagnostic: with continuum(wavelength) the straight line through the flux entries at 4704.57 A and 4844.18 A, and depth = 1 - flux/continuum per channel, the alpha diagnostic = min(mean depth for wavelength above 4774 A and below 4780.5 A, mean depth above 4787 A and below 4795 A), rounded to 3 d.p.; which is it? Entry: -0.013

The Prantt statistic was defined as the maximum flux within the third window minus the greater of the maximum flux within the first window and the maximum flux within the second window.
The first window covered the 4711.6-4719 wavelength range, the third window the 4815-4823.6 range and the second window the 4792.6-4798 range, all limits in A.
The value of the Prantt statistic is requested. -0.11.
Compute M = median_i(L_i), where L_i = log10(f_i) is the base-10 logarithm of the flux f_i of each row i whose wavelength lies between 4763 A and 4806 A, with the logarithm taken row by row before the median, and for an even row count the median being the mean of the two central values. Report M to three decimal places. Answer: 0.622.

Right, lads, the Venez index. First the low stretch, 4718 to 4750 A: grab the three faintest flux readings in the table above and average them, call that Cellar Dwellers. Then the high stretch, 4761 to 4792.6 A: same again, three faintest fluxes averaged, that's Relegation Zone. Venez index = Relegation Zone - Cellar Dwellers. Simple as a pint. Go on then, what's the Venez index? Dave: -0.14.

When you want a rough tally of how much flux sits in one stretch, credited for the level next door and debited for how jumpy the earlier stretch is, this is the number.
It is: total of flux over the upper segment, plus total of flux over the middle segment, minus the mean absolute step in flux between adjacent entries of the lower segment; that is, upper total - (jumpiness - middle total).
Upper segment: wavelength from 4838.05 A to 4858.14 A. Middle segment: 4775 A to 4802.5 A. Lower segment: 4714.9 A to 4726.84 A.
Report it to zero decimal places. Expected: 183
